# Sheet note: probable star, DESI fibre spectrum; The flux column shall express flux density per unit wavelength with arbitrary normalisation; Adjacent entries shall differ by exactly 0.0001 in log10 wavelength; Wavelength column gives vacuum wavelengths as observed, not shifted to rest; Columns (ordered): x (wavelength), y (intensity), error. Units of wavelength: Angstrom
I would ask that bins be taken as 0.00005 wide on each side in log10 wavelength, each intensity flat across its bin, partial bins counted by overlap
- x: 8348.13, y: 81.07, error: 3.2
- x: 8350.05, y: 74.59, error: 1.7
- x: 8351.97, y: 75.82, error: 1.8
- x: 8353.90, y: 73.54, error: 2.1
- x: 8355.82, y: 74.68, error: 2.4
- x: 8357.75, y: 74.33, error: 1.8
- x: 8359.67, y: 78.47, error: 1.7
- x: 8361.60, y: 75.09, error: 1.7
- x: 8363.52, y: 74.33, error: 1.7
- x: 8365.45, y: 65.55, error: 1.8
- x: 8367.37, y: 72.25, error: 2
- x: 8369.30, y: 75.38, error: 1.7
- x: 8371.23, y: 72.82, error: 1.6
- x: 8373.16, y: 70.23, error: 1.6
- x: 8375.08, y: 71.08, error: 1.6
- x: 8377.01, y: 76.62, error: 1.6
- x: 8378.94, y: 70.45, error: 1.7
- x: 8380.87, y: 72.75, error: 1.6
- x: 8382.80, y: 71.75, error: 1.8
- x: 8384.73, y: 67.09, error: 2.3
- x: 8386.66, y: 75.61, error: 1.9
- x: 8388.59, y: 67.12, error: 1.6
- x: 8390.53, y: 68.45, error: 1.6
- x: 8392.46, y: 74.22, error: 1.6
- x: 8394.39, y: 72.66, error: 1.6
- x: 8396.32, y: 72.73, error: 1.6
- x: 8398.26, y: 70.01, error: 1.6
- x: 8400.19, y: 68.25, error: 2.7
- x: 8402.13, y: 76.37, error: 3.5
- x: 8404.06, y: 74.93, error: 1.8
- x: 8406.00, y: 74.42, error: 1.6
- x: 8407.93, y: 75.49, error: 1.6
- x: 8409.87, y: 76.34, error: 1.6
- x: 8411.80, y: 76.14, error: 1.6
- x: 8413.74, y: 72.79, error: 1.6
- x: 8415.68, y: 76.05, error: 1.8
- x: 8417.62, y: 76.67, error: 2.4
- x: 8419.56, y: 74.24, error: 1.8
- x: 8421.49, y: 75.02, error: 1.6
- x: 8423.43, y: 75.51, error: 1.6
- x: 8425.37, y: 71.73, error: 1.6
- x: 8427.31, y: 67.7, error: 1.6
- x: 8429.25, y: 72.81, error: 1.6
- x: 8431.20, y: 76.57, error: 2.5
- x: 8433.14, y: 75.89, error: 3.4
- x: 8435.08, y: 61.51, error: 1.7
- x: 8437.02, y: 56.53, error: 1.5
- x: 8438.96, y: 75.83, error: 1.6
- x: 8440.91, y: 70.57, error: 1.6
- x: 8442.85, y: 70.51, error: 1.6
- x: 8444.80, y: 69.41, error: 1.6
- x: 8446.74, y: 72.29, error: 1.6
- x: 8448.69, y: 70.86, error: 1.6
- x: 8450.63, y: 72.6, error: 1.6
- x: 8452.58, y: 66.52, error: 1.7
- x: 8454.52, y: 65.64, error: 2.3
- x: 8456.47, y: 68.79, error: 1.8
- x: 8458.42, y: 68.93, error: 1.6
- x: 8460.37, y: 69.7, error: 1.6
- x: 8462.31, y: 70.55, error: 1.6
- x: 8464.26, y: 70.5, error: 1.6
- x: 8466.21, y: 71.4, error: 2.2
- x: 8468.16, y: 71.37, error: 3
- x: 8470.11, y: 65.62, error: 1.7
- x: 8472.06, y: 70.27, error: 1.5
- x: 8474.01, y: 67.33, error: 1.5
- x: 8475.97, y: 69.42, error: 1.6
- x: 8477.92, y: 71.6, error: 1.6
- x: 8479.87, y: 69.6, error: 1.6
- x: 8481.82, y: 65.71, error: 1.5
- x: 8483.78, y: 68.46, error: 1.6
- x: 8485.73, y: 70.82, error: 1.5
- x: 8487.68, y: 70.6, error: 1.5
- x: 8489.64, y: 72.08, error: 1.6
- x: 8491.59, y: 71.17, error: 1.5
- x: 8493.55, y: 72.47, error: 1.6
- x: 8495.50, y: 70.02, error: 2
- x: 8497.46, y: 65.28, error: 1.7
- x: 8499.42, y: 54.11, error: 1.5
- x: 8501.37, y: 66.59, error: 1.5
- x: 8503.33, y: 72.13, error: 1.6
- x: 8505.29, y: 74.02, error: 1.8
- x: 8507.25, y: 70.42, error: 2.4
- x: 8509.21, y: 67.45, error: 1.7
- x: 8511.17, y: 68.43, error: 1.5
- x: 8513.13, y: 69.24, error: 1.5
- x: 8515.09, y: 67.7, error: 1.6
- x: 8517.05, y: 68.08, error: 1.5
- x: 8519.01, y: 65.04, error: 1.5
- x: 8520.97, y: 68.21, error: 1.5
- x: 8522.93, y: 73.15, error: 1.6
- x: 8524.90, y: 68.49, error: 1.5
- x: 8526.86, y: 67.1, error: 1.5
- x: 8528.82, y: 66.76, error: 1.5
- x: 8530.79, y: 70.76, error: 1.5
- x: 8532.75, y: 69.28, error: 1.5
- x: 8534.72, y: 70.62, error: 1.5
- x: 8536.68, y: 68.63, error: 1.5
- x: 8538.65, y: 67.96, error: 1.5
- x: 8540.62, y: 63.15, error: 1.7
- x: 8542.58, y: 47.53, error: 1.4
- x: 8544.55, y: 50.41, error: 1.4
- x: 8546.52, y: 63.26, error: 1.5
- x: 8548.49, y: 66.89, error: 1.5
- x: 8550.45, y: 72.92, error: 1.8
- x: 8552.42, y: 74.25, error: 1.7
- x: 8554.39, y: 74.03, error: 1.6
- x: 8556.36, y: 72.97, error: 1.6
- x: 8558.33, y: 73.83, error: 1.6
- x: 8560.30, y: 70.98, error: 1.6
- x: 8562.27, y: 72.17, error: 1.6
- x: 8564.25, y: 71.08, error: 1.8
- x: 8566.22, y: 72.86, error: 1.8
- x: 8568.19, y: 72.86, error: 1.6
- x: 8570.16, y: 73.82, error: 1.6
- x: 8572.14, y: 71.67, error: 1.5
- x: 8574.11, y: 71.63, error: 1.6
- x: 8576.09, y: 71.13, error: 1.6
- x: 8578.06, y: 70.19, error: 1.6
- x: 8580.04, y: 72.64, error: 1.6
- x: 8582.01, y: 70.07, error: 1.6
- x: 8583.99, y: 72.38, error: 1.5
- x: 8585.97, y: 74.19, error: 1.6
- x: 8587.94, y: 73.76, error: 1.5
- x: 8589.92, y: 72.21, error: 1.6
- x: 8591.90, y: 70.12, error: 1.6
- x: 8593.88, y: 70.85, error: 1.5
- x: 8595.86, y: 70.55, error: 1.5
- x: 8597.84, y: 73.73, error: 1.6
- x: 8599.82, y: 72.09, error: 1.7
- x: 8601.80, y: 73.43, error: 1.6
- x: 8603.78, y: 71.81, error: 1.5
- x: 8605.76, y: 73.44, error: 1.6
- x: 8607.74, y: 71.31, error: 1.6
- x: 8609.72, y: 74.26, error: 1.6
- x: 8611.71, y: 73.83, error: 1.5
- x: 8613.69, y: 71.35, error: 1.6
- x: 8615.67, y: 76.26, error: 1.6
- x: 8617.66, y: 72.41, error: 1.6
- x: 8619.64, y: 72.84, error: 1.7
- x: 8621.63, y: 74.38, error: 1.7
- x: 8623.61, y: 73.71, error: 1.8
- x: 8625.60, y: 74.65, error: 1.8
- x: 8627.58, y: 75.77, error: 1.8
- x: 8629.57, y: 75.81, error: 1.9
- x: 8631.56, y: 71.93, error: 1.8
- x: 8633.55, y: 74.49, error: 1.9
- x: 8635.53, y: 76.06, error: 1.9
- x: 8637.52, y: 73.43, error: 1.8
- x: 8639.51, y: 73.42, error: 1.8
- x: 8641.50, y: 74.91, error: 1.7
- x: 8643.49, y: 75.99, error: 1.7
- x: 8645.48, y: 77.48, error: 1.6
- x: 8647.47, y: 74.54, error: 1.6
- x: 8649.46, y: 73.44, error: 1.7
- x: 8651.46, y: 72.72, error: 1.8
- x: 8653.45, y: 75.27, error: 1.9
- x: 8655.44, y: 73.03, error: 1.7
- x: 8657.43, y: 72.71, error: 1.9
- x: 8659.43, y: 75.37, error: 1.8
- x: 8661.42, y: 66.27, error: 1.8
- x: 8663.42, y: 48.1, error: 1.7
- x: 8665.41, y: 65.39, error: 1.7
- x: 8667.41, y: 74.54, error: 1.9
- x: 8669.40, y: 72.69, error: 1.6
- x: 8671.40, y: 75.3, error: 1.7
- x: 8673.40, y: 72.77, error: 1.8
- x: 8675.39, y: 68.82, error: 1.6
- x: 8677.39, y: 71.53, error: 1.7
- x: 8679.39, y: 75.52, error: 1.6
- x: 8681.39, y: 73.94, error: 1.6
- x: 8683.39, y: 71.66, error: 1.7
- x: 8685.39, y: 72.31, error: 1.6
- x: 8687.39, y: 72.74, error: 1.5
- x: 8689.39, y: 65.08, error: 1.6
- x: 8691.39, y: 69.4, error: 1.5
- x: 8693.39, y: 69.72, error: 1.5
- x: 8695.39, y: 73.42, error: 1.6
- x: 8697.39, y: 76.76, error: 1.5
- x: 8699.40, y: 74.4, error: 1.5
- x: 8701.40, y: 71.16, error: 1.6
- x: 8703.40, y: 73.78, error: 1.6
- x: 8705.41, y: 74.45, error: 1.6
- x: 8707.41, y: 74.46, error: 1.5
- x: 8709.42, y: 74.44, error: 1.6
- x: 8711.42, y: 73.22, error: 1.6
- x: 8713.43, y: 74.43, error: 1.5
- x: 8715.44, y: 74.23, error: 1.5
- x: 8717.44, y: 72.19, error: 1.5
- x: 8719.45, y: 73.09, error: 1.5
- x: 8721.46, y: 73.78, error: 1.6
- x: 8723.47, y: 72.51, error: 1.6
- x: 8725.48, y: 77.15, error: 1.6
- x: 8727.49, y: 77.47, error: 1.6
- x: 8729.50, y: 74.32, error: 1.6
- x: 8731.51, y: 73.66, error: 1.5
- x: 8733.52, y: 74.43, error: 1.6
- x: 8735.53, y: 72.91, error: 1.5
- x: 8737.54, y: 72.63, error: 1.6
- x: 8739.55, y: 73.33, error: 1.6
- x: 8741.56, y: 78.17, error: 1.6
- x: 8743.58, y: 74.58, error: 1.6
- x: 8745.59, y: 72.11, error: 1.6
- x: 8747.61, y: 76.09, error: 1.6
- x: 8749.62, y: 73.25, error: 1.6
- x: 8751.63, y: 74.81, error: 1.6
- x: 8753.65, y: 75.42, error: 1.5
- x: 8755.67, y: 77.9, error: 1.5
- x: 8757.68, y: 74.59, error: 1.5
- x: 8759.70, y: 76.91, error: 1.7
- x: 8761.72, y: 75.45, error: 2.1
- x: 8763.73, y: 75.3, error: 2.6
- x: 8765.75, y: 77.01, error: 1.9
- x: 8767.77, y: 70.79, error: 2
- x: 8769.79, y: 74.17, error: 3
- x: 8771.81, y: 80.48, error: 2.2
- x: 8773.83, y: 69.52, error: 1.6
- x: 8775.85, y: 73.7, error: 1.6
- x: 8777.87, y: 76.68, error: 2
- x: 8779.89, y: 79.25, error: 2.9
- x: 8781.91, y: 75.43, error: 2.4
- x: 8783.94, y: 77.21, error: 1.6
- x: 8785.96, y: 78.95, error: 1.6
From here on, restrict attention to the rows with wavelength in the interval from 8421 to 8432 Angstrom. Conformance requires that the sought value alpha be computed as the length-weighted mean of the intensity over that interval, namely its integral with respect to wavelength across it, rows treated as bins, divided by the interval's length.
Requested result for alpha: 73.0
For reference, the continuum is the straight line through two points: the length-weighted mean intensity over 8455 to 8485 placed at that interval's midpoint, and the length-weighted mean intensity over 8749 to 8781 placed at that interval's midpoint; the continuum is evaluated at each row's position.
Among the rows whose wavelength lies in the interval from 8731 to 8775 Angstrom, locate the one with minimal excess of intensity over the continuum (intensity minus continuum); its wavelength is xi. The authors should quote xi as 8773.83 Angstrom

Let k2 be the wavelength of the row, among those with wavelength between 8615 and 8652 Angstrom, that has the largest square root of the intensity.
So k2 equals 8645.48 Angstrom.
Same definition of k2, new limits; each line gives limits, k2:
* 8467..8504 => 8493.55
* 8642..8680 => 8645.48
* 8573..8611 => 8609.72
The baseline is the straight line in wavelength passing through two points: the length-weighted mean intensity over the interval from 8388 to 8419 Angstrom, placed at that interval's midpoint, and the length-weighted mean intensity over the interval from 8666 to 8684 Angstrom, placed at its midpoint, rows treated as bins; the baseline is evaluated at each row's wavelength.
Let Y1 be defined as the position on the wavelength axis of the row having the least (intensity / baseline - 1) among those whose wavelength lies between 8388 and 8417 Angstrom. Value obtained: 8388.59 Angstrom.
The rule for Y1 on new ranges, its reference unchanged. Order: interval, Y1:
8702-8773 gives 8767.77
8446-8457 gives 8454.52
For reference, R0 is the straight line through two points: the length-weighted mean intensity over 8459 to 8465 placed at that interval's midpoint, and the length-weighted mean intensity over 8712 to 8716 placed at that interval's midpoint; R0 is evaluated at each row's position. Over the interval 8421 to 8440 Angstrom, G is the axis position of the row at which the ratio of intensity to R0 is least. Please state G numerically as 8437.02 Angstrom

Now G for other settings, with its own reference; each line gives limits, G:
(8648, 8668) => 8663.42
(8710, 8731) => 8717.44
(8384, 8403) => 8388.59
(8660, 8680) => 8663.42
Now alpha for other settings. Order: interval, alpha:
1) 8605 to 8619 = 73.3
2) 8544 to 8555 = 67.4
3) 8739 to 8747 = 74.6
